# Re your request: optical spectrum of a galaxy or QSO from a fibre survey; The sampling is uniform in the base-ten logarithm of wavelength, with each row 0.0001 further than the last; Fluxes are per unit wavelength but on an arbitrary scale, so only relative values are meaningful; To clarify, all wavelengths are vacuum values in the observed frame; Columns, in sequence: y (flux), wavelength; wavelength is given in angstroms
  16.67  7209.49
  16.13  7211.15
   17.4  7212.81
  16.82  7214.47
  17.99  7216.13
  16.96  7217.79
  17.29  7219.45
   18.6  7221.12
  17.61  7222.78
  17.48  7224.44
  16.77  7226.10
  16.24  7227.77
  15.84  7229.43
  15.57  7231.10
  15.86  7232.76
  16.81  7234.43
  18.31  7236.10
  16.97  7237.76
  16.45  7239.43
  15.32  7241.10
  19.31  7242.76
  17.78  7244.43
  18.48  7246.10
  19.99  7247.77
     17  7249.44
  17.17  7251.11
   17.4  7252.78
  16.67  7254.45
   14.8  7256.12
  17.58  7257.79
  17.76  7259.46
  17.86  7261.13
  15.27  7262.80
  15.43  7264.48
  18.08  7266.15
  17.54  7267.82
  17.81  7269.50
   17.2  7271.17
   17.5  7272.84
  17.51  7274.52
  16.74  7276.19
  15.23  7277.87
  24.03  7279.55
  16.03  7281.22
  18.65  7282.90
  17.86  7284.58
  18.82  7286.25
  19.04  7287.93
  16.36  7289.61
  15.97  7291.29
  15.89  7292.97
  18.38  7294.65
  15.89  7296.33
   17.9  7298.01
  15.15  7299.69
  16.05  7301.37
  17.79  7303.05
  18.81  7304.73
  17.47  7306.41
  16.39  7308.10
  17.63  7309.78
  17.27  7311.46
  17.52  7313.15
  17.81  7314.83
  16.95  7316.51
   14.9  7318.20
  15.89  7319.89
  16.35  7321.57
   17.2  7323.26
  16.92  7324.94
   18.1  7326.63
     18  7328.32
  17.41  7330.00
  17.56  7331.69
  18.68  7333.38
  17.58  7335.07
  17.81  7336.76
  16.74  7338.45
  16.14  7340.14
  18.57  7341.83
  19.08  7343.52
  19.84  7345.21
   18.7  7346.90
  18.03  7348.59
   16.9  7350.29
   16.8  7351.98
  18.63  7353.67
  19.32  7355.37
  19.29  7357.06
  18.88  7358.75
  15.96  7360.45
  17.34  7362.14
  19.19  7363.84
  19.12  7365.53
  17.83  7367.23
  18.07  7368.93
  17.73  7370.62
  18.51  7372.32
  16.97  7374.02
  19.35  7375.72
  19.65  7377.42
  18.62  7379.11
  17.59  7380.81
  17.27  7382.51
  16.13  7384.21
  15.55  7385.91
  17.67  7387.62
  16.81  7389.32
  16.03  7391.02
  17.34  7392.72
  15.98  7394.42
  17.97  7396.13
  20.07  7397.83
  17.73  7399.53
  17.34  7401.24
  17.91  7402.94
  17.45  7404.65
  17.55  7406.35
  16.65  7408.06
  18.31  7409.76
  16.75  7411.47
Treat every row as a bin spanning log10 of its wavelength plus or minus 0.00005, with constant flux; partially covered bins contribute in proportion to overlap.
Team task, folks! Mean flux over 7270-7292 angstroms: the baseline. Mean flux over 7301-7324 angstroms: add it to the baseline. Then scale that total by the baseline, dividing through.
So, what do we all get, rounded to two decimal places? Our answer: 1.96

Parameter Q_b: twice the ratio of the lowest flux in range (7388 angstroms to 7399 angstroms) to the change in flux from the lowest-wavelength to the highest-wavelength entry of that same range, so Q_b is 10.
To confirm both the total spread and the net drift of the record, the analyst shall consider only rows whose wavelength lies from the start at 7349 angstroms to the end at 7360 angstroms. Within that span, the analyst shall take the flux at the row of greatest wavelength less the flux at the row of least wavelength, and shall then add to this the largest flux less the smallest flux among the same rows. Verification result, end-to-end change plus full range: 4.5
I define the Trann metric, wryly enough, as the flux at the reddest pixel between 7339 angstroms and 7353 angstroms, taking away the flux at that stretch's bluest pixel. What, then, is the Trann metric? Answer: 0.7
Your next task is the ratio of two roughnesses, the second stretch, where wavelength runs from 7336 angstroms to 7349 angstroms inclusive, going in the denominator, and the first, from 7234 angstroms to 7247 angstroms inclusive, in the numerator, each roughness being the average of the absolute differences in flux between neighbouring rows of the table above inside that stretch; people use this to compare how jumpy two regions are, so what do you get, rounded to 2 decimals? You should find 1.49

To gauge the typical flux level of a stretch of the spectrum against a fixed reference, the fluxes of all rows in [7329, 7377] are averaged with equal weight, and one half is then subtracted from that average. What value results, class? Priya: 17.6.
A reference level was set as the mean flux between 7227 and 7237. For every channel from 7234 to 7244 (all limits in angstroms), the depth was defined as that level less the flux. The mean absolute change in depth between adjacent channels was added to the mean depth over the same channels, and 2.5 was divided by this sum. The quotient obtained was 2.7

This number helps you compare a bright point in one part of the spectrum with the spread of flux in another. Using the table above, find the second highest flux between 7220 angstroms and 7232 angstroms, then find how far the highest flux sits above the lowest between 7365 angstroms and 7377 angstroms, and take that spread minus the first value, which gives -15.2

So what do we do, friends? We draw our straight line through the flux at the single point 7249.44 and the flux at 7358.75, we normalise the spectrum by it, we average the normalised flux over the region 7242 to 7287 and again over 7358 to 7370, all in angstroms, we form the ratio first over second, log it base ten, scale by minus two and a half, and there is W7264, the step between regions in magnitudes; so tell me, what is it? -0.076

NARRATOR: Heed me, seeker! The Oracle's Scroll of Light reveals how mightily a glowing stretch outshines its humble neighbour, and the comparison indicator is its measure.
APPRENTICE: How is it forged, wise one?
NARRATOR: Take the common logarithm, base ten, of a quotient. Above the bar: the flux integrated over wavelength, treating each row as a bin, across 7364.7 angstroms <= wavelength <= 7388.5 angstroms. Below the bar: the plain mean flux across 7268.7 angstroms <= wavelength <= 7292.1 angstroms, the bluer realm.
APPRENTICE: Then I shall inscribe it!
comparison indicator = 1.38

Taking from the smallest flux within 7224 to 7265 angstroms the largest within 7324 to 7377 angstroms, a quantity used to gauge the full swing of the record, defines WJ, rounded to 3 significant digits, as -5.04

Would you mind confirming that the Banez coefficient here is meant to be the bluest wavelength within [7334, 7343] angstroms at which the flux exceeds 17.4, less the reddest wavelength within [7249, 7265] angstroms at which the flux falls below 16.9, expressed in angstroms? 70.6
